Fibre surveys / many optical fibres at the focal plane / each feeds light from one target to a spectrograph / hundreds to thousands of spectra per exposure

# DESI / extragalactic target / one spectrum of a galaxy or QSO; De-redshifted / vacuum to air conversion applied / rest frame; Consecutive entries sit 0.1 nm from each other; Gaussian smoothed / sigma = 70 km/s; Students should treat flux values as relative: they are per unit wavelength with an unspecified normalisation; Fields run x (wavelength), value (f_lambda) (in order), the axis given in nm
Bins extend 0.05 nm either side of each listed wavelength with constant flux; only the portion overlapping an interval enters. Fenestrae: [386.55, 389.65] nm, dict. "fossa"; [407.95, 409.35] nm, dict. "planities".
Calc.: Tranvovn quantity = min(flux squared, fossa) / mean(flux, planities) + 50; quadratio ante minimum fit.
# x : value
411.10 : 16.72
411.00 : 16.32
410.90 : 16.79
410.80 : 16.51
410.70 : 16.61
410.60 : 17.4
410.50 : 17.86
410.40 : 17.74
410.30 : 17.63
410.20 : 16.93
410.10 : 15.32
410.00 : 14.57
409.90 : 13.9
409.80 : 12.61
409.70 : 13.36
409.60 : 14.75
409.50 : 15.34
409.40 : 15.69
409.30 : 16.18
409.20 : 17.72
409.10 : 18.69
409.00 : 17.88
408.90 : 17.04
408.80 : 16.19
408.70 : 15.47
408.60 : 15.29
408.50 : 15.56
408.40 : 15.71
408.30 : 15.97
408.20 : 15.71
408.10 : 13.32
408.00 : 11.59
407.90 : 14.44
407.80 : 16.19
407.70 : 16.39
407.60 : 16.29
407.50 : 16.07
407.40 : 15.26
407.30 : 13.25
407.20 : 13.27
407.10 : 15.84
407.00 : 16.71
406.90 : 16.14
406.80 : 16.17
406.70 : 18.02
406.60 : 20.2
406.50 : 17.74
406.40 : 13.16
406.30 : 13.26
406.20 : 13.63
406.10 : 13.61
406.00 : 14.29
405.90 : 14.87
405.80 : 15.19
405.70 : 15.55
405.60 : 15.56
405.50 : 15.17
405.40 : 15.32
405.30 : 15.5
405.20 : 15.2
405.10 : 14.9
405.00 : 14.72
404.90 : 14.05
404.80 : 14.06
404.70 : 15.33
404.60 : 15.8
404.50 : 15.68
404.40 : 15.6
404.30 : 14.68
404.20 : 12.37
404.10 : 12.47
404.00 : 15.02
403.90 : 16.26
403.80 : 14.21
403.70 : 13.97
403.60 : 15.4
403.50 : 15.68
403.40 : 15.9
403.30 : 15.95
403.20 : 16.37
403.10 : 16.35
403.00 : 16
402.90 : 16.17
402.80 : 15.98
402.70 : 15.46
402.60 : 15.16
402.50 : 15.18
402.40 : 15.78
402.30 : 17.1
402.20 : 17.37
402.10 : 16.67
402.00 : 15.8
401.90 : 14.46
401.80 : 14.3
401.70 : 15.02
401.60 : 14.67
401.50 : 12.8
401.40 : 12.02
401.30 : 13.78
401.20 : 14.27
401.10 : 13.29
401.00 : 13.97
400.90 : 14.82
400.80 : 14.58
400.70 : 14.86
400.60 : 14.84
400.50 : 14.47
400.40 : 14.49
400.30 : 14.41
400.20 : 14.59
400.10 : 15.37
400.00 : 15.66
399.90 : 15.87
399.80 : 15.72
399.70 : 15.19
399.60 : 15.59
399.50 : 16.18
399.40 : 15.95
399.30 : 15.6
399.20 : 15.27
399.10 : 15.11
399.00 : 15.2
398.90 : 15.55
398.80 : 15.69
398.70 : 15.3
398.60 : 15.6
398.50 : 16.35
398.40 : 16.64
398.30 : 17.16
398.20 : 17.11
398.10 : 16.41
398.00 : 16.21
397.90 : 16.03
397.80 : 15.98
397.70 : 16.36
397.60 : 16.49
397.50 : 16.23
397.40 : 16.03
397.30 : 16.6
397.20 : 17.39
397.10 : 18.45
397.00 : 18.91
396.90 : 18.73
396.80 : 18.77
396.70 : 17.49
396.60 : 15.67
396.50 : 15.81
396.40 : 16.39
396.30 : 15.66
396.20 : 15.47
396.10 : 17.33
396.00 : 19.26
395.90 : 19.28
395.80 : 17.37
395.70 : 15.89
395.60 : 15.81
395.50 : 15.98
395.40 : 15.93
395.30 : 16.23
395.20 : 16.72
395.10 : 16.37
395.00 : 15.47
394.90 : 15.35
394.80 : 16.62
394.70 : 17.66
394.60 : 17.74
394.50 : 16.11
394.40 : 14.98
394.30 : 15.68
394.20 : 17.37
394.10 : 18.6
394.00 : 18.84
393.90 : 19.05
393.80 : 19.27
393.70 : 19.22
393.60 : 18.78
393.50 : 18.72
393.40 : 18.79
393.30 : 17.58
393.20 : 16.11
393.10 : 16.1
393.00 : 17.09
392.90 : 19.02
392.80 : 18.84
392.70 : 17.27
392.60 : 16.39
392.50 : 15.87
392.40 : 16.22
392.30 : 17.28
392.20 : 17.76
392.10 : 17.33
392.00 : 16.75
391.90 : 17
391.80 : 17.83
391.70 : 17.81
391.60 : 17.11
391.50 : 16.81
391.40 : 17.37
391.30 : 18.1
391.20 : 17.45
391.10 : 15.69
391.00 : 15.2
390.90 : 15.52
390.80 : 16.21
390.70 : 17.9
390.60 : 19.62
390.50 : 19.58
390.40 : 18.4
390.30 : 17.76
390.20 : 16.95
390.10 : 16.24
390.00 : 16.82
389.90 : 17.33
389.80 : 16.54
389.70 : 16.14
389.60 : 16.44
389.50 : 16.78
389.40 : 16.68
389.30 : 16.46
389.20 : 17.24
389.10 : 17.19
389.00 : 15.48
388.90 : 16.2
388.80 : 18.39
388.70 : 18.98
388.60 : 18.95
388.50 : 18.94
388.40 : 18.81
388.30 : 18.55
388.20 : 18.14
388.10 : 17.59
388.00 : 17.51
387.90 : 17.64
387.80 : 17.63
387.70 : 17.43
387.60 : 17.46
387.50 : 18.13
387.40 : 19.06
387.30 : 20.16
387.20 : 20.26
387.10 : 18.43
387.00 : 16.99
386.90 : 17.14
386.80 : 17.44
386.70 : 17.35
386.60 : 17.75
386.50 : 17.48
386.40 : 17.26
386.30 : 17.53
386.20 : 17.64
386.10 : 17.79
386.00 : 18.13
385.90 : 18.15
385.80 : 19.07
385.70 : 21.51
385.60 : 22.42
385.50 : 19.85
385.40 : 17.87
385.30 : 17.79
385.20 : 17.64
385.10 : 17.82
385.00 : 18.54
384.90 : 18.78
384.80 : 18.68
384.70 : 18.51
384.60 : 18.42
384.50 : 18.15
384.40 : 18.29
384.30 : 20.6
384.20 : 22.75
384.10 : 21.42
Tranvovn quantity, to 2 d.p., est 65.09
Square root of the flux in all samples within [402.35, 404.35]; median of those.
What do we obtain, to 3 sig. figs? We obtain 3.95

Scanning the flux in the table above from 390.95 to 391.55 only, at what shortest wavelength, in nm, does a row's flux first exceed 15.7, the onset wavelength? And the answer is 391.20 nm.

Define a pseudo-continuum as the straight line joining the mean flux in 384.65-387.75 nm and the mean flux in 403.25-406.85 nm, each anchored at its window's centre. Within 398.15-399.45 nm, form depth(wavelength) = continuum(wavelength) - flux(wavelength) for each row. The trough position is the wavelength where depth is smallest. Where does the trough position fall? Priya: 398.30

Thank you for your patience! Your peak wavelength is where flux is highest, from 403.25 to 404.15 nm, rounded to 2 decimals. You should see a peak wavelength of 403.90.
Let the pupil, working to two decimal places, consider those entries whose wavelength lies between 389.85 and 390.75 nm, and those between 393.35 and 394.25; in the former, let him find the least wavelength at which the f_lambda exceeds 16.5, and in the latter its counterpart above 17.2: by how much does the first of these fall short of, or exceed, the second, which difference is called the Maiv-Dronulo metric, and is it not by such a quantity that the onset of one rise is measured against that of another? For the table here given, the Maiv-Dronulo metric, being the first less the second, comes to -3.50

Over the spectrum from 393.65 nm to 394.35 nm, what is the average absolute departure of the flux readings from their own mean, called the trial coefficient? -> 1.0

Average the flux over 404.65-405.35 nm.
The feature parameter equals 14.8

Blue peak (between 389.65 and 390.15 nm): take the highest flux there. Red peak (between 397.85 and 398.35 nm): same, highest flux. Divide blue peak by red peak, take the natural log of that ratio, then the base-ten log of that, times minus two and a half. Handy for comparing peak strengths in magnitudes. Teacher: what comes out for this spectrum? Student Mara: 5.0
